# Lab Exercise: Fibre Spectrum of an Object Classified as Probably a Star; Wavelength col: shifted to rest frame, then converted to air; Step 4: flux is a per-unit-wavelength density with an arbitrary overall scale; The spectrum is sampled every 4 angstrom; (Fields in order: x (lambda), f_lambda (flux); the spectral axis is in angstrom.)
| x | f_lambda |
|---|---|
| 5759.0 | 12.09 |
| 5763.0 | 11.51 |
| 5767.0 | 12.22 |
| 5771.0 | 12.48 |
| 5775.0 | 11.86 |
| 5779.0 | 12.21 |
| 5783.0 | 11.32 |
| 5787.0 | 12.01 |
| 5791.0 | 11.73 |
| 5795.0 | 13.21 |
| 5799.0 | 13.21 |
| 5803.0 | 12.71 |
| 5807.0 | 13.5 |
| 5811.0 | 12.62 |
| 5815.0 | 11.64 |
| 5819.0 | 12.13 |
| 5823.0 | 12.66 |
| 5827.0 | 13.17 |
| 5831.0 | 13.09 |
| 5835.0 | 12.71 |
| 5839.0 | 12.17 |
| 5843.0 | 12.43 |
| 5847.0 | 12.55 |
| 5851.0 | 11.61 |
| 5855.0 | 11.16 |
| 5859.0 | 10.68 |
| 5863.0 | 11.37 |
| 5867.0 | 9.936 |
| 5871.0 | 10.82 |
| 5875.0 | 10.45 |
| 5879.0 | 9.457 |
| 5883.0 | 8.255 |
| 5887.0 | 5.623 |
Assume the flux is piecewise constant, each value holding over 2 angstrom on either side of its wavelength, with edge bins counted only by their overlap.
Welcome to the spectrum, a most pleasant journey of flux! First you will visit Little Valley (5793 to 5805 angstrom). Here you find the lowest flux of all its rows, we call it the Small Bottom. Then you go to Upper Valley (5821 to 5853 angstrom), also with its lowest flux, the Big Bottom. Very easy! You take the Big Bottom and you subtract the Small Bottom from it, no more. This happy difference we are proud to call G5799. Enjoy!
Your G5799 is -1.1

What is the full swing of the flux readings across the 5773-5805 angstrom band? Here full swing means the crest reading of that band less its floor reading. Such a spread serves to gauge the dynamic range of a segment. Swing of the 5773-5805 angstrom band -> 1.89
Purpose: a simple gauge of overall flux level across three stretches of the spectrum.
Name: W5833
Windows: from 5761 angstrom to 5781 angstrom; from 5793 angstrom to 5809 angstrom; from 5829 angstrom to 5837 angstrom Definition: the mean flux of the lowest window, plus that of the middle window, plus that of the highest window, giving 38.1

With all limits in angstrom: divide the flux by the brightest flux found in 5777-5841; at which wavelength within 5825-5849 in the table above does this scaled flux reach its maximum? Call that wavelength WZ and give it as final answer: 5827.0 angstrom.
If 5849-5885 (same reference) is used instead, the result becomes 5851.0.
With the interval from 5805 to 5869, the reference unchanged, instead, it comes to 5807.0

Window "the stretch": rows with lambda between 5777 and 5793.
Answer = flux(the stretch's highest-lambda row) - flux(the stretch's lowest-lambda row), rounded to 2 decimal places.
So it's -0.48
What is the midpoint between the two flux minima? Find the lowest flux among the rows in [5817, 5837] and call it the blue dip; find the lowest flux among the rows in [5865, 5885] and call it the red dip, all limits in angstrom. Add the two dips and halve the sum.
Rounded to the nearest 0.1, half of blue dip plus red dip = 10.2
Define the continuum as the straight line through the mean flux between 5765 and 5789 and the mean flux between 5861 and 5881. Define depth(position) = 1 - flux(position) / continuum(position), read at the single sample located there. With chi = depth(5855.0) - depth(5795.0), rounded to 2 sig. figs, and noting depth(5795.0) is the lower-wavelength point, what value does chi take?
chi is 0.083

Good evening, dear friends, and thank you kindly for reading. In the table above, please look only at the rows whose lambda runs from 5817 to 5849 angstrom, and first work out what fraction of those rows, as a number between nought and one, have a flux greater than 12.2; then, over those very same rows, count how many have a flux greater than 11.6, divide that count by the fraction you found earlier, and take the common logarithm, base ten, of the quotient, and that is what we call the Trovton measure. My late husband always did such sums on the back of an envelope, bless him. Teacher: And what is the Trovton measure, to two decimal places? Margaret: 1.03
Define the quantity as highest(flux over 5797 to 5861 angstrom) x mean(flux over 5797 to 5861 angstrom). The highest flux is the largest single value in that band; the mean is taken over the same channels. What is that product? 167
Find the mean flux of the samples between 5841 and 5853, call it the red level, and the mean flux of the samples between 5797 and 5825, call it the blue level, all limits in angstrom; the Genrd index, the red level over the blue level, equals 0.97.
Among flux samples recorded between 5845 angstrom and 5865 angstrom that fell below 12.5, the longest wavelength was 5863.0 angstrom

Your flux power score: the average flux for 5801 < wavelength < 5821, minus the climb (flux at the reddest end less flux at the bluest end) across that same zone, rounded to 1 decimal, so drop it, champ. 13.1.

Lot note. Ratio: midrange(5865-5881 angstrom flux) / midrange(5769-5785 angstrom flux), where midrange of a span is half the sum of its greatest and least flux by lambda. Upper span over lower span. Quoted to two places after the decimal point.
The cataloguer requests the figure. 0.85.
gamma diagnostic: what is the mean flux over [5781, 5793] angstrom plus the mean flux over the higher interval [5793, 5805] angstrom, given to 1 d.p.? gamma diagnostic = 24.7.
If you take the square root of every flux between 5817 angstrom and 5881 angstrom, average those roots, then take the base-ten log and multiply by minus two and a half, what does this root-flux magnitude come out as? -1.33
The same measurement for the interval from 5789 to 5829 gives -1.38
